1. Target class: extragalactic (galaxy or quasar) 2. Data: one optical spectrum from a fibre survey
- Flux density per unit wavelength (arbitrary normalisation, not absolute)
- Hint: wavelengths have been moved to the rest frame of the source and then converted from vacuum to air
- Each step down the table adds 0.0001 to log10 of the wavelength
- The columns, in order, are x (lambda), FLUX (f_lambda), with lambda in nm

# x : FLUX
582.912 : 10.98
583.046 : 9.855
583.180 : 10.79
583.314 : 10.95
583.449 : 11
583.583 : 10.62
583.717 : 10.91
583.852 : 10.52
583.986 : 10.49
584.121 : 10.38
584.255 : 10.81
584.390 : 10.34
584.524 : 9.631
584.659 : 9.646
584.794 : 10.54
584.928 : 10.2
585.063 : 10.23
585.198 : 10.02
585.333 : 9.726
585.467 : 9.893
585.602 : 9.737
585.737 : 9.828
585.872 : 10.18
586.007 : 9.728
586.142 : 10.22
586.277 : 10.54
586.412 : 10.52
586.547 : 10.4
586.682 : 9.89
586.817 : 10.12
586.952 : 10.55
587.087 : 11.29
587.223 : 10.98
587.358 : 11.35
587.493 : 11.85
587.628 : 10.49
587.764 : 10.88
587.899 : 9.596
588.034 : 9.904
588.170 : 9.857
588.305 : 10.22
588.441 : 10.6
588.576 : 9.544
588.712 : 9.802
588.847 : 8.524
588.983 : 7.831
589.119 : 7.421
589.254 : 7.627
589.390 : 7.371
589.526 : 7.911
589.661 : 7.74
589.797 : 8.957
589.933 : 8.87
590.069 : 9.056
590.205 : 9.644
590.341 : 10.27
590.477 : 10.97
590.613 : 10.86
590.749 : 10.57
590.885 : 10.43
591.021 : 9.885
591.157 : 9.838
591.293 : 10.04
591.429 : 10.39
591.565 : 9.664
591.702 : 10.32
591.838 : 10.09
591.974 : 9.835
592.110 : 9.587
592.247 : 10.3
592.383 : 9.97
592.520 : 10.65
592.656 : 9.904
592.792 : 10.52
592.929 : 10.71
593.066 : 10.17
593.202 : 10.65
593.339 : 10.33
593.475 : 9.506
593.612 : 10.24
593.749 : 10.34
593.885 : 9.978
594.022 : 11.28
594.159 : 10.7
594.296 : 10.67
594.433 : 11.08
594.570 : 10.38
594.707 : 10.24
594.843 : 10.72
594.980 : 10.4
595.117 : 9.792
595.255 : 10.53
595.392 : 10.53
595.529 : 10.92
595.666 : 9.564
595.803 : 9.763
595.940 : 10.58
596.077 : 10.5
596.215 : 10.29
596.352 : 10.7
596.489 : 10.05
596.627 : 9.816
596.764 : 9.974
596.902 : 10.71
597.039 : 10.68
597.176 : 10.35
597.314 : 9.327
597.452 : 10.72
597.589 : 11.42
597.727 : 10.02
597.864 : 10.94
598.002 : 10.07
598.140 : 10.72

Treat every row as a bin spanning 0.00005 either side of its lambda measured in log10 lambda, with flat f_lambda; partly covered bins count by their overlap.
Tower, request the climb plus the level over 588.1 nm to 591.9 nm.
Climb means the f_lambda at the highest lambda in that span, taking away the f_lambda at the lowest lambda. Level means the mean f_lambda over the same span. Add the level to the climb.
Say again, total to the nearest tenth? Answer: 9.7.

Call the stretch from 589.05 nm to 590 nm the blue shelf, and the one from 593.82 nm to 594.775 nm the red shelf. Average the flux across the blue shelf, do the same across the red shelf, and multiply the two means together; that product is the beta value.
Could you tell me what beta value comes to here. 84.8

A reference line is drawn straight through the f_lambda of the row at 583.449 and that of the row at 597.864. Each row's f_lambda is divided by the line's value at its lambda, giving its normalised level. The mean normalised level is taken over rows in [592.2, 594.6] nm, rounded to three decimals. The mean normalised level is 0.950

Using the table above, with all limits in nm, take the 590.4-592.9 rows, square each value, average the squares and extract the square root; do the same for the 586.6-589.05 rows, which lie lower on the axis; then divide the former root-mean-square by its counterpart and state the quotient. 1.00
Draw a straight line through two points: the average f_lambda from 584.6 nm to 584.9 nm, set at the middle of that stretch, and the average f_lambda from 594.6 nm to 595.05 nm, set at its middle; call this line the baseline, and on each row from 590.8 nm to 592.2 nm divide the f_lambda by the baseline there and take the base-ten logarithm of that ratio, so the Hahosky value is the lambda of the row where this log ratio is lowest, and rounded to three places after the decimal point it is 592.110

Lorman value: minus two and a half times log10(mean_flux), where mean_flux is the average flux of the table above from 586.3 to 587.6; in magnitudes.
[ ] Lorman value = -2.58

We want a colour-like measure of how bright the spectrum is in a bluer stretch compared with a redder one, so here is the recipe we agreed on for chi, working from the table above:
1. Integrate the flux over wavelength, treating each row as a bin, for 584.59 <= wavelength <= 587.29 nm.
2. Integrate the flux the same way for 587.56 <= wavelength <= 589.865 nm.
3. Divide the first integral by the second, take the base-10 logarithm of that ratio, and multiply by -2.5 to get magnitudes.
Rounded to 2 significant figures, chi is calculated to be -0.30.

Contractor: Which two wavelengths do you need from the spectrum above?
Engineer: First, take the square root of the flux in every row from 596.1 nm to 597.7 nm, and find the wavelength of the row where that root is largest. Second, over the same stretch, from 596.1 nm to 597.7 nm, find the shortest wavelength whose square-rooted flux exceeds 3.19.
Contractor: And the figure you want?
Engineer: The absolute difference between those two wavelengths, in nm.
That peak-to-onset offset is 1.37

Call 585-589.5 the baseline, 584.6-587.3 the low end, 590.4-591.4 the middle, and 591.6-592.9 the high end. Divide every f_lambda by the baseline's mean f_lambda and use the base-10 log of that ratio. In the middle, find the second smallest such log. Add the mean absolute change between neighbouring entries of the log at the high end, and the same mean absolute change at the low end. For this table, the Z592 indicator 0.034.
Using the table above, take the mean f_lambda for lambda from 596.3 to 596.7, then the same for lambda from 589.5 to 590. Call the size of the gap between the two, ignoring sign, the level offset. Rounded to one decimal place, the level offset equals 1.8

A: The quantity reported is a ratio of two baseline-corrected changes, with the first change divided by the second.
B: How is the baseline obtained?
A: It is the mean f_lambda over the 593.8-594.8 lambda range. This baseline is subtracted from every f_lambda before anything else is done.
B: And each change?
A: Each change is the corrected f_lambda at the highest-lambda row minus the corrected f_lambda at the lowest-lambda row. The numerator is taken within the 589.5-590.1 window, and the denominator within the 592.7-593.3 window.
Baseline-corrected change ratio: 8.8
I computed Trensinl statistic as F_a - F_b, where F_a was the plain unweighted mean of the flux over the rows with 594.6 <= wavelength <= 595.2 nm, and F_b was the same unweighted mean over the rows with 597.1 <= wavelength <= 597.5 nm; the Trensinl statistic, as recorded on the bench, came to 0.2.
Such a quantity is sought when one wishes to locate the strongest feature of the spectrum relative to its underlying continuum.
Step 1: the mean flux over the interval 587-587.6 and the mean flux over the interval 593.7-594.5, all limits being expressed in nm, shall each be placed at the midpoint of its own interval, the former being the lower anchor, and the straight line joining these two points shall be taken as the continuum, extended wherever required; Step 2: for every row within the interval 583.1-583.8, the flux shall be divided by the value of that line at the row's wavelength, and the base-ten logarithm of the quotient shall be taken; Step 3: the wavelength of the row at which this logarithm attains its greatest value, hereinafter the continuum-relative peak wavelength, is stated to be 583.449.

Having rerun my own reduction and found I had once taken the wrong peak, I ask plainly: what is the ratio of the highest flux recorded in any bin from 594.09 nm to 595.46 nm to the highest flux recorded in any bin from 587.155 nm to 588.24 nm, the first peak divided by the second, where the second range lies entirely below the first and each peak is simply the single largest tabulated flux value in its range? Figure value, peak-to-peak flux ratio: 0.94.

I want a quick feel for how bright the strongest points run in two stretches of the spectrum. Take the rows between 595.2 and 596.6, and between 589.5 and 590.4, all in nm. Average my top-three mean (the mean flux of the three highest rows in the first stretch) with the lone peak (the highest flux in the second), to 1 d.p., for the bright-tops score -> 10.5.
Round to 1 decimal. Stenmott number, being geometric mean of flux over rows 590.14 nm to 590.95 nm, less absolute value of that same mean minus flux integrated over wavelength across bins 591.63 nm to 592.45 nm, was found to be 8.2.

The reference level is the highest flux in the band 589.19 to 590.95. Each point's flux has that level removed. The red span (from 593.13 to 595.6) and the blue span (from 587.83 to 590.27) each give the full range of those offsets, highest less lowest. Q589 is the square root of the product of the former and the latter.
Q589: 2.4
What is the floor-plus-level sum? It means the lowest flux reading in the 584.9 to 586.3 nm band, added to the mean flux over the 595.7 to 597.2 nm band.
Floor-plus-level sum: 20.0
